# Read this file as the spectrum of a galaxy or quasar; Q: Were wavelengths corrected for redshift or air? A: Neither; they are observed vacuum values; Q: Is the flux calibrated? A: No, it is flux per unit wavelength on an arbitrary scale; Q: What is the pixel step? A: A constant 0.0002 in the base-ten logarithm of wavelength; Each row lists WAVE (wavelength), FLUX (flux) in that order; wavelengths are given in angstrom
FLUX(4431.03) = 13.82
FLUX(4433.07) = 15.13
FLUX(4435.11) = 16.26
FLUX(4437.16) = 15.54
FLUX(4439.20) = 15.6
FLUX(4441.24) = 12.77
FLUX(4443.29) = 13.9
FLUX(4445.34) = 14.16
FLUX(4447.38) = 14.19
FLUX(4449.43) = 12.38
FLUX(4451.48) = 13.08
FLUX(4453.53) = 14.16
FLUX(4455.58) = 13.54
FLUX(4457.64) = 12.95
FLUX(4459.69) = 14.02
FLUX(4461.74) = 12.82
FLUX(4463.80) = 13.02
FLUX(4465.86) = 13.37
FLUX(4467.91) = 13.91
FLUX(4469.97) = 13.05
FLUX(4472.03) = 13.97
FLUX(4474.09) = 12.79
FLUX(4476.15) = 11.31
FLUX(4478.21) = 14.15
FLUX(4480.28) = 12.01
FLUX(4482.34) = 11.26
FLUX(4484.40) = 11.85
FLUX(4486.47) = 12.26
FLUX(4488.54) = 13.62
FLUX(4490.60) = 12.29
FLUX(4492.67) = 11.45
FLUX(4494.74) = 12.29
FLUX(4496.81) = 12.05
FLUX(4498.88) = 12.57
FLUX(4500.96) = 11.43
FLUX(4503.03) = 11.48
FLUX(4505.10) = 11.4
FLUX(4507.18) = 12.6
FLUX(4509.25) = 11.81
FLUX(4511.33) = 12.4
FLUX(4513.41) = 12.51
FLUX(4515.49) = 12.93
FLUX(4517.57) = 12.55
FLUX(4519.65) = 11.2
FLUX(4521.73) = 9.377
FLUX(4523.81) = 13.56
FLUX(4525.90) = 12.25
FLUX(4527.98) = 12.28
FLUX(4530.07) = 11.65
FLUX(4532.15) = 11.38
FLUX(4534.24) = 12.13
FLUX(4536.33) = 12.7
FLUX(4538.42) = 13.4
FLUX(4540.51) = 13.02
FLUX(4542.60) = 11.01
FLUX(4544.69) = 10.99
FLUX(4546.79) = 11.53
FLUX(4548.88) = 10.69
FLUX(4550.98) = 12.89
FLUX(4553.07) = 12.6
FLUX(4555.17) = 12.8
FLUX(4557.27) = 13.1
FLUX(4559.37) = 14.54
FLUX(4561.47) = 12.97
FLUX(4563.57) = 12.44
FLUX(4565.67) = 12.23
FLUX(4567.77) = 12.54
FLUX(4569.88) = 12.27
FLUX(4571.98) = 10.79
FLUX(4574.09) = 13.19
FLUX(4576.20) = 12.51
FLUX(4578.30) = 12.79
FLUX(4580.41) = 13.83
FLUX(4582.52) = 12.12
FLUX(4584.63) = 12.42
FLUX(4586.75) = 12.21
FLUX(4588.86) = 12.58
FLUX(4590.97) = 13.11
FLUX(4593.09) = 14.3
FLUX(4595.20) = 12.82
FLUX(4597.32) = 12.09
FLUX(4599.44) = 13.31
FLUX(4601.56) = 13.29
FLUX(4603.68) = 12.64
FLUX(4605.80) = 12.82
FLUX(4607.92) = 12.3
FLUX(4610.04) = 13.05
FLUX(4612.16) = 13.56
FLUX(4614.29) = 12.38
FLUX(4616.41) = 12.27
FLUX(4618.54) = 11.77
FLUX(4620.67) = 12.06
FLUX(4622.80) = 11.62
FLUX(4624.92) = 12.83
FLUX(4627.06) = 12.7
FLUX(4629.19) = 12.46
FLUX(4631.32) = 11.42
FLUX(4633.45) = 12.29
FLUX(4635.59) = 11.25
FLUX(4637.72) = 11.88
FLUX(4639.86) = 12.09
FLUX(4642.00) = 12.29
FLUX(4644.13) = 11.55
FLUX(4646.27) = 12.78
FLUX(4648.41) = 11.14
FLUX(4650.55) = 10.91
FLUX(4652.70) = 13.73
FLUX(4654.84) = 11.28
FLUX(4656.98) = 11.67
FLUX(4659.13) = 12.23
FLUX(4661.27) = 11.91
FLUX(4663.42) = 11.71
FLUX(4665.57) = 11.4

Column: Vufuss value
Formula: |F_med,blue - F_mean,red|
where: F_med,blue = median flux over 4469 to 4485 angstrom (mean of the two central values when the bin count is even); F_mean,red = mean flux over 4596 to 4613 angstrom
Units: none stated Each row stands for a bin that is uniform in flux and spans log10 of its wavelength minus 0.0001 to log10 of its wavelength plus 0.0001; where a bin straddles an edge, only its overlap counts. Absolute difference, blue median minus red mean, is 0.5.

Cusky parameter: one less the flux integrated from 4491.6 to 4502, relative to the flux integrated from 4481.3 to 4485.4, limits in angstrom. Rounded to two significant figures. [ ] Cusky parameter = -1.6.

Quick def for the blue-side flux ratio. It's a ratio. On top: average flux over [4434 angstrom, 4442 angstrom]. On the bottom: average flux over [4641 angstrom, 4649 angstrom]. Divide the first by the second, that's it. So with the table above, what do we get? 1.26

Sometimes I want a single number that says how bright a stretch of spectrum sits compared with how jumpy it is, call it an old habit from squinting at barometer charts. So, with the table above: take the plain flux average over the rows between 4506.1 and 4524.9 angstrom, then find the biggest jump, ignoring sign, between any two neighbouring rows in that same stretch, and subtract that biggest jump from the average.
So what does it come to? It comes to 7.9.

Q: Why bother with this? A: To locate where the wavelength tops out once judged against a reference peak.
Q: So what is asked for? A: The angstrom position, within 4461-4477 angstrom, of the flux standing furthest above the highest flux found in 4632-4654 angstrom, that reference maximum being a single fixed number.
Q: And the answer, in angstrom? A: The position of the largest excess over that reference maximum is 4472.03 angstrom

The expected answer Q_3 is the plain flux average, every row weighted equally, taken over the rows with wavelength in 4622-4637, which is 12.1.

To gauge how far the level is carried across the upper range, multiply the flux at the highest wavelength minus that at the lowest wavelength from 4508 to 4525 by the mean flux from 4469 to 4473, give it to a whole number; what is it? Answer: 24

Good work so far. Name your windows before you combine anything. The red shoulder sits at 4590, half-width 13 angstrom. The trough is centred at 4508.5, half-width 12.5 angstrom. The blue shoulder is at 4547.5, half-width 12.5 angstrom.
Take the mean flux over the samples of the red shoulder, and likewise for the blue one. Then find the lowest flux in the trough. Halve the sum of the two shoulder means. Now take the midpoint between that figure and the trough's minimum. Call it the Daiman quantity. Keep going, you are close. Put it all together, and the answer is 11.9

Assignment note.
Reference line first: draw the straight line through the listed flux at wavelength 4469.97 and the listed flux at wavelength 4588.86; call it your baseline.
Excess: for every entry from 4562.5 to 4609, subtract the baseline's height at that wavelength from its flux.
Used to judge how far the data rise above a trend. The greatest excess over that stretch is 1.74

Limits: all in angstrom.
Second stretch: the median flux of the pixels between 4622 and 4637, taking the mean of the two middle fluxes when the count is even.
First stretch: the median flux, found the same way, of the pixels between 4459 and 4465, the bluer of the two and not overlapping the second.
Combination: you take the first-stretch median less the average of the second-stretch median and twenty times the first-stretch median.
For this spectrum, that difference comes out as -123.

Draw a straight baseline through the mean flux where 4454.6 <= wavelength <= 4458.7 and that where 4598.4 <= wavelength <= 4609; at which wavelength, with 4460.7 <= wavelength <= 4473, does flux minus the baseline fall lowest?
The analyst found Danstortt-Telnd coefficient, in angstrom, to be 4461.74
